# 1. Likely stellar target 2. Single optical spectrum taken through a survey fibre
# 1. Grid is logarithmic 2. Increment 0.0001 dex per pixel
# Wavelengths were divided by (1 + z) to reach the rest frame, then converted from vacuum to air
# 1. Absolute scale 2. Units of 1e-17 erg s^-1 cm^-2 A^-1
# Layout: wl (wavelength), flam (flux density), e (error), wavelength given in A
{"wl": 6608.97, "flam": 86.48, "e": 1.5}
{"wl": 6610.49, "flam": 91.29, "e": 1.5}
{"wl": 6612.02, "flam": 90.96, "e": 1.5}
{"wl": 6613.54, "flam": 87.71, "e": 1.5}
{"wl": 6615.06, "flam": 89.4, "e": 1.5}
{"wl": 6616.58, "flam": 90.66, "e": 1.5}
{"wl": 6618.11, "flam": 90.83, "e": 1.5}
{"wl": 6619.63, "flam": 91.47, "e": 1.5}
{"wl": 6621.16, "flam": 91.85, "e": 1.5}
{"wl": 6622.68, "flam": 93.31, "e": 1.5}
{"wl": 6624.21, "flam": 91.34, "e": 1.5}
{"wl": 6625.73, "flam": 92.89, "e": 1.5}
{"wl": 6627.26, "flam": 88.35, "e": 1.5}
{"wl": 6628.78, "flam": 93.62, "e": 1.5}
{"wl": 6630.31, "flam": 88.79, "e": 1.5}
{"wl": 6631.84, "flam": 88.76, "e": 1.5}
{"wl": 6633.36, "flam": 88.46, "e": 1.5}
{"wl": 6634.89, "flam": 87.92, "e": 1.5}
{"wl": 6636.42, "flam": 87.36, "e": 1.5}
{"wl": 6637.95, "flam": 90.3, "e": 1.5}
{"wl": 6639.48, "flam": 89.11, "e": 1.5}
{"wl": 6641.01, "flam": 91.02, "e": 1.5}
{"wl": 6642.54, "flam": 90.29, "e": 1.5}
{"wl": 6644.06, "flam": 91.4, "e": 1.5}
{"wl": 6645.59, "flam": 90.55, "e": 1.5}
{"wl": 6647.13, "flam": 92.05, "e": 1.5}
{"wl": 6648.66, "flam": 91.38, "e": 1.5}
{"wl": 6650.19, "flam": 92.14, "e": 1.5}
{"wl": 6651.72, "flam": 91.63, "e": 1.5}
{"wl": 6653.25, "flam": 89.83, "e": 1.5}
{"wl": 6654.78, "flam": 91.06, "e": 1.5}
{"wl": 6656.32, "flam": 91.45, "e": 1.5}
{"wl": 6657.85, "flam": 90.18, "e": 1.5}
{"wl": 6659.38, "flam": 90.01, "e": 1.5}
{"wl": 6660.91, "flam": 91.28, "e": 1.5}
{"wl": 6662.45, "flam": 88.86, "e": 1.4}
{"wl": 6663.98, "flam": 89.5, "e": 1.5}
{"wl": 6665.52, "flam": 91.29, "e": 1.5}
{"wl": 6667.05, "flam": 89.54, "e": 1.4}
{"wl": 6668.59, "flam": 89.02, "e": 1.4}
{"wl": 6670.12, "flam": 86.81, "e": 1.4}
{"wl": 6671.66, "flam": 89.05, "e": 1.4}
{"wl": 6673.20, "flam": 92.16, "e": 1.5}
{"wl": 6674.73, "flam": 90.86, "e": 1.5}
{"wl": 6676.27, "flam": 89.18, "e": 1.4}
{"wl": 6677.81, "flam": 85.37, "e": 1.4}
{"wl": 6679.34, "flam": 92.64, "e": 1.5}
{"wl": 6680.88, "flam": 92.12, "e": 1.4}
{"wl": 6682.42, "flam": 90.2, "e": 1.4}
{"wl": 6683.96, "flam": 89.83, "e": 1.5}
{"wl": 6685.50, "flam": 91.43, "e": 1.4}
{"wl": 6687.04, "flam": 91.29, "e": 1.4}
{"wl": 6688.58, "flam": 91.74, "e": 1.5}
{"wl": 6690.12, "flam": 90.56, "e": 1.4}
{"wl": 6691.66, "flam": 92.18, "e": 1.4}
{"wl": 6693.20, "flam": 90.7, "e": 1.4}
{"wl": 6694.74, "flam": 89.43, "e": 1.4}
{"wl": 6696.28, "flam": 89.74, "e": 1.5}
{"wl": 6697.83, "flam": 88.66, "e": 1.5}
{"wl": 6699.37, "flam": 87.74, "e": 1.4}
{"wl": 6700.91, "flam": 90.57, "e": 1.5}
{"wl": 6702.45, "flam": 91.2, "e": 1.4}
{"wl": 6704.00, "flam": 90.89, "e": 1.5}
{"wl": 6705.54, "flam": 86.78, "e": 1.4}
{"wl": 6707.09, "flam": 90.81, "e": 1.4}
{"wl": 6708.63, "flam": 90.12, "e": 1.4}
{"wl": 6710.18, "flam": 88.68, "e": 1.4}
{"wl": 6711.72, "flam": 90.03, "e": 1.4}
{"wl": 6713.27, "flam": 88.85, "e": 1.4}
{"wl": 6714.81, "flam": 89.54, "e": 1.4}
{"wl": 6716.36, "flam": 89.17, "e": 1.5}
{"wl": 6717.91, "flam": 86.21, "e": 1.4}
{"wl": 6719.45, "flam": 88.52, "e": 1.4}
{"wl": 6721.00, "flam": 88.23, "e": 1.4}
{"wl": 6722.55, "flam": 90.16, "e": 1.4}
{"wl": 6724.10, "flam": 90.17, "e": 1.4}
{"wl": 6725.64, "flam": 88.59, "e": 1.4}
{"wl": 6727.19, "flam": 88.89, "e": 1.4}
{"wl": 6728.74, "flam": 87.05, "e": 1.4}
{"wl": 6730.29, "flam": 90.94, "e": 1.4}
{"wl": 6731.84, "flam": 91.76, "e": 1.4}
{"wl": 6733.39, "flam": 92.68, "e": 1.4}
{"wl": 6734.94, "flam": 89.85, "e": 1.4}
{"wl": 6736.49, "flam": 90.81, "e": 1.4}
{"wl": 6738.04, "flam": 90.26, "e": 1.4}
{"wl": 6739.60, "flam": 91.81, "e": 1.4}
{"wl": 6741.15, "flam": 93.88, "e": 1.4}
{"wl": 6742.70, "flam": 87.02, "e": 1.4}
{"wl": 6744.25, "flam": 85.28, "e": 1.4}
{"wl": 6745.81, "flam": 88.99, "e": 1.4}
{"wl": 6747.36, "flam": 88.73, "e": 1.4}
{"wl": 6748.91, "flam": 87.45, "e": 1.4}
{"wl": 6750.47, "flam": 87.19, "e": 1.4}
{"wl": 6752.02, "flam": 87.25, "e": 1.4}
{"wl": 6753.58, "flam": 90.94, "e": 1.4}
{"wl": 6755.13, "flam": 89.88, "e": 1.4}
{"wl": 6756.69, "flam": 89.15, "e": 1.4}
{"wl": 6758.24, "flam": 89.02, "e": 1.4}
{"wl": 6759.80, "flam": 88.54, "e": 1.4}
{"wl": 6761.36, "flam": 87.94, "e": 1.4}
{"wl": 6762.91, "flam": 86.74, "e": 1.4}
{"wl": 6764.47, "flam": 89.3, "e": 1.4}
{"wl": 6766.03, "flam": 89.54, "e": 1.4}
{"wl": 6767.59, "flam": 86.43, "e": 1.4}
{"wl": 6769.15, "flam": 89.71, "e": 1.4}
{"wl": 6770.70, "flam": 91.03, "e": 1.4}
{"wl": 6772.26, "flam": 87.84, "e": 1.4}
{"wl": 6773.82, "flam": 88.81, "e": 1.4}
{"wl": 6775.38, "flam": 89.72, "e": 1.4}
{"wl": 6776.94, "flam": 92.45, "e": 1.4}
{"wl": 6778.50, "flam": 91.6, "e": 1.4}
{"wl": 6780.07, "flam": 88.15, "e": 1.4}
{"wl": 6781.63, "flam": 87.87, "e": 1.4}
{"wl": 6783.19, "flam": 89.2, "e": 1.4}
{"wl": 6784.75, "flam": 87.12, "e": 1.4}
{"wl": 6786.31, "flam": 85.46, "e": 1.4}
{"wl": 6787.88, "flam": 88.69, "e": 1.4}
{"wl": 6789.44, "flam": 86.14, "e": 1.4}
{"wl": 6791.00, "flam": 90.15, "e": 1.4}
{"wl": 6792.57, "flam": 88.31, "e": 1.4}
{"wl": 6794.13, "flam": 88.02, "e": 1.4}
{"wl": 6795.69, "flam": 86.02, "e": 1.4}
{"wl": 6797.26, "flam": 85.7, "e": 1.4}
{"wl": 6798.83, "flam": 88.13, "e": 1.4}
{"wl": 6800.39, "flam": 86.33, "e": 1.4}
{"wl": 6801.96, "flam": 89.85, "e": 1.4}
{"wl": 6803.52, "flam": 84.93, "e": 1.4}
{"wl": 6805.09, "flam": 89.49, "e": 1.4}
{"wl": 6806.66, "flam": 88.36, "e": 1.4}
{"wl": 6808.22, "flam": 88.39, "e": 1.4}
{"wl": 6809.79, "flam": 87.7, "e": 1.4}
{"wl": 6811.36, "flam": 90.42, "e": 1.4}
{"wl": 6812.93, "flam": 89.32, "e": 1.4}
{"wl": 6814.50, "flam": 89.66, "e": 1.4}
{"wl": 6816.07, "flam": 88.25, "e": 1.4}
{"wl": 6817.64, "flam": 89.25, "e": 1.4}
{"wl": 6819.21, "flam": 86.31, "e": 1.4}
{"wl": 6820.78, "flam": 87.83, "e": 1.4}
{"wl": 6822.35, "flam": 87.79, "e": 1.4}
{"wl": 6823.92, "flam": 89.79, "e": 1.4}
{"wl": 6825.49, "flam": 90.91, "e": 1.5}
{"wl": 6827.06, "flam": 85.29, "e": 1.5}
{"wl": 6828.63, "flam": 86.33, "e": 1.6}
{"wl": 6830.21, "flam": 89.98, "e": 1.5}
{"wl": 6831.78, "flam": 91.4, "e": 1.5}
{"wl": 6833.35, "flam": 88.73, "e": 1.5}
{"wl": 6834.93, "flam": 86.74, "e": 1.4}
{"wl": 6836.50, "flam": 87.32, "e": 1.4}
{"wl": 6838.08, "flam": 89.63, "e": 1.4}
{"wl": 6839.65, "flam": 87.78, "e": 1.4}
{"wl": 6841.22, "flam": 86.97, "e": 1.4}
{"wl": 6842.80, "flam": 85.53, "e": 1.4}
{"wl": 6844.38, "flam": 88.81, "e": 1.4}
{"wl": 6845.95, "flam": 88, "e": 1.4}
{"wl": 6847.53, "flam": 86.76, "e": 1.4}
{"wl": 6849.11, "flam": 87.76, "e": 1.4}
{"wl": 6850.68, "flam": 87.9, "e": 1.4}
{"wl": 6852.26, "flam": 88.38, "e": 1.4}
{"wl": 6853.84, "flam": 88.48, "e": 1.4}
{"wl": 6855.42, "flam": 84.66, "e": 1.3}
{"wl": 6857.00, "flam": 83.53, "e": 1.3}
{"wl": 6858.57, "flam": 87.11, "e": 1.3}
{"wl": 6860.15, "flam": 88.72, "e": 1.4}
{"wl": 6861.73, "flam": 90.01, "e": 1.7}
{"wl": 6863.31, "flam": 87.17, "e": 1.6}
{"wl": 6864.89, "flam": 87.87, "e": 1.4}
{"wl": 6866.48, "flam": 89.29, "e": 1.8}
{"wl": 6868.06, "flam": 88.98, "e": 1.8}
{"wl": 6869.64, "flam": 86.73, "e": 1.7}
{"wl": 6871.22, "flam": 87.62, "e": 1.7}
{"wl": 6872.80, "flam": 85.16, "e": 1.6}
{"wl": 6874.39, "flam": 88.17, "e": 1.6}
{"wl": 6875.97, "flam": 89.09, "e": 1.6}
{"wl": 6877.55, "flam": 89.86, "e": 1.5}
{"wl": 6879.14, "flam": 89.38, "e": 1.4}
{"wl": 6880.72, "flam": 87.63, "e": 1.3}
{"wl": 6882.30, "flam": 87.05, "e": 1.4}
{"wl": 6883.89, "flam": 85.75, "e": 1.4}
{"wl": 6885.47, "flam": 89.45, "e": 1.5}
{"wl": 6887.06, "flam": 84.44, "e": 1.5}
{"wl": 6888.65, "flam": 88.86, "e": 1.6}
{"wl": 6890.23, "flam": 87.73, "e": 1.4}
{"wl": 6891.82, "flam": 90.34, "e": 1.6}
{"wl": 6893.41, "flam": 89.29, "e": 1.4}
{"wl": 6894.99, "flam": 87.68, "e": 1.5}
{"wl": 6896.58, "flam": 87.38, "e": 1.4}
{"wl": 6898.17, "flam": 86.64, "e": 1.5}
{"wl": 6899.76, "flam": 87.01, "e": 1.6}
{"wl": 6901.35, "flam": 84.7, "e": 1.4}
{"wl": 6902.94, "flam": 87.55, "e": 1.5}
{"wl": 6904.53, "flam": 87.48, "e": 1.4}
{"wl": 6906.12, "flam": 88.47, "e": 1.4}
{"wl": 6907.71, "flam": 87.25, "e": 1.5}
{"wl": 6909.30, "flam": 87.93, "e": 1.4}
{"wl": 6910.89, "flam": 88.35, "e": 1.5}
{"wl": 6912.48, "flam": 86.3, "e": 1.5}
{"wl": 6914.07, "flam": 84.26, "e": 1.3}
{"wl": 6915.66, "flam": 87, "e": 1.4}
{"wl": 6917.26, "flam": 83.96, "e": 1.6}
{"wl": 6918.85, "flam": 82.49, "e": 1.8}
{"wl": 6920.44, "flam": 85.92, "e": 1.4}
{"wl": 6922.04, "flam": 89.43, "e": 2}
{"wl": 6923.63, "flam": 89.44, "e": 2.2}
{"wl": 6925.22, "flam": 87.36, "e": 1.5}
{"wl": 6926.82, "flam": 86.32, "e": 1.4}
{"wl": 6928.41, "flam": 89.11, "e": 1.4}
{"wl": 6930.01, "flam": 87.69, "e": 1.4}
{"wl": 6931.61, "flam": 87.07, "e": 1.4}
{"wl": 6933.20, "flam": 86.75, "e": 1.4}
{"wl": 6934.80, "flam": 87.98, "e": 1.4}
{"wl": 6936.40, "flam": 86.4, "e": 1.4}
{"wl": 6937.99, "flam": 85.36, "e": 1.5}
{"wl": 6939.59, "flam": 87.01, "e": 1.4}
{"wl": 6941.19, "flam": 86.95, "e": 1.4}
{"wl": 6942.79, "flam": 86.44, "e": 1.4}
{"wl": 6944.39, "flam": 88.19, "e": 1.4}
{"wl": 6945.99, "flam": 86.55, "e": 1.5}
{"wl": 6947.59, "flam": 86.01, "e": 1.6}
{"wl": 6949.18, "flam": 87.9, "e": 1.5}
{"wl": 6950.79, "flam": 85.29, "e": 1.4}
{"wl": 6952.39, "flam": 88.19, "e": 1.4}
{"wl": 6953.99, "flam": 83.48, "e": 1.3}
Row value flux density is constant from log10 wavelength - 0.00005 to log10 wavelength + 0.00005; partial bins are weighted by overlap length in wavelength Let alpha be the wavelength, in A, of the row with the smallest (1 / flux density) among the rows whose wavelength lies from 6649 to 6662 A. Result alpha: 6650.19 A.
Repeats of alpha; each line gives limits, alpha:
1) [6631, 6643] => 6641.01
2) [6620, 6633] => 6628.78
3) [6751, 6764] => 6753.58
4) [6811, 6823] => 6811.36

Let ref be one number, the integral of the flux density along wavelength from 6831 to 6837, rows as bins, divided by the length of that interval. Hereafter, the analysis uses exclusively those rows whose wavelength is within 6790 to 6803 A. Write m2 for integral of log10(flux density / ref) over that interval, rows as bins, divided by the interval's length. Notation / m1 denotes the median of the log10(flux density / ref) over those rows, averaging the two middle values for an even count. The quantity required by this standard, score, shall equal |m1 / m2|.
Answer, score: 0.6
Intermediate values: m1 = -0.003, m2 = -0.004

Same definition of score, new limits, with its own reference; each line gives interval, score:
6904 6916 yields 0.8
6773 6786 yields 0.7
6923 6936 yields 1.1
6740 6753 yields 4.5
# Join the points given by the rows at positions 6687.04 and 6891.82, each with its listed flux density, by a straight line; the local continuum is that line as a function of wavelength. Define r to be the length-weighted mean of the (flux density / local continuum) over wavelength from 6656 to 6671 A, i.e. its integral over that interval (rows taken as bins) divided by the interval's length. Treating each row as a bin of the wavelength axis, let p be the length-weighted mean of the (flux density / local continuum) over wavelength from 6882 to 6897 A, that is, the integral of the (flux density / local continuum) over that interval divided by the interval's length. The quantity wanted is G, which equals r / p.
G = 1.01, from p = 0.972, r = 0.982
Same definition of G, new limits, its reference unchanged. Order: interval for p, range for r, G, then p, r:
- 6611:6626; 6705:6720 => 0.98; 0.993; 0.975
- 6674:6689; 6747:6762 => 0.98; 0.990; 0.974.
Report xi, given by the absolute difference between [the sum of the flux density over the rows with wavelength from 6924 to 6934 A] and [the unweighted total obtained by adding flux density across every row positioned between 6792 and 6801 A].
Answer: 2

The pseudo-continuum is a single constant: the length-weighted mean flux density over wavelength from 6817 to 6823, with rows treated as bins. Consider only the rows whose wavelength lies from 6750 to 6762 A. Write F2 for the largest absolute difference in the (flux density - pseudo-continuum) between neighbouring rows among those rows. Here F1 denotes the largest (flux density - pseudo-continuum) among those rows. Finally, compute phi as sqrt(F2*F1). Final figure 3.4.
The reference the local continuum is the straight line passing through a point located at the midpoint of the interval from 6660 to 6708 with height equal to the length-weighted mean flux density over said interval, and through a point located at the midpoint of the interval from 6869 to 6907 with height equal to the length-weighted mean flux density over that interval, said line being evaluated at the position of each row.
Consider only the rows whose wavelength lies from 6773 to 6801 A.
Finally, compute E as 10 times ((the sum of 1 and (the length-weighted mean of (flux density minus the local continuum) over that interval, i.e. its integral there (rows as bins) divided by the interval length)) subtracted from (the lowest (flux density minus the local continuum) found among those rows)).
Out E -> -38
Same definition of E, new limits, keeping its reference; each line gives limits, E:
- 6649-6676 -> -44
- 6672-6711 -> -60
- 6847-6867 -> -50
